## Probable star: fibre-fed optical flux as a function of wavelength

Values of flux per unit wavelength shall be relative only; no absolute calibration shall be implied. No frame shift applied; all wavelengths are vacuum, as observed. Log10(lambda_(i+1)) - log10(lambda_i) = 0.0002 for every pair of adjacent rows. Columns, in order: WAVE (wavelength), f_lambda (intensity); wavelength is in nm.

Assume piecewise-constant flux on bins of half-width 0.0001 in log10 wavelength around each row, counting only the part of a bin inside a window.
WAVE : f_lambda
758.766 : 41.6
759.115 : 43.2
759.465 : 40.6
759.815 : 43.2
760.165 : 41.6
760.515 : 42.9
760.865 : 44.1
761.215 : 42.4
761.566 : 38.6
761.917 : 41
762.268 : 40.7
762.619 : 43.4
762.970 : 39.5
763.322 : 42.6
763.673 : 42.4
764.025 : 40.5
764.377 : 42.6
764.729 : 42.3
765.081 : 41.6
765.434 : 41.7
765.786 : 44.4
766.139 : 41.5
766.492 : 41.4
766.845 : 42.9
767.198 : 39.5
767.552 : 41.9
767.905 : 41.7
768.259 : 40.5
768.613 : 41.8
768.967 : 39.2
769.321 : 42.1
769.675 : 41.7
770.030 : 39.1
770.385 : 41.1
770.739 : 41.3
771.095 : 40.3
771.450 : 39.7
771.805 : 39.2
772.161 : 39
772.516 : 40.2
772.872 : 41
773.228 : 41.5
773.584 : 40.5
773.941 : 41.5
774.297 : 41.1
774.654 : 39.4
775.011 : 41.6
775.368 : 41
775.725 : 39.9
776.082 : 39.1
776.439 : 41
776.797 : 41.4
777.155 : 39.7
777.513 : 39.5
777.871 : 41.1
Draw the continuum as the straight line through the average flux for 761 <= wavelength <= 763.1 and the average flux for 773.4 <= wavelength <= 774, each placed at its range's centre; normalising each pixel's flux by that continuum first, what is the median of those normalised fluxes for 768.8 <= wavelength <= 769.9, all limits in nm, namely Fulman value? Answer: 1.02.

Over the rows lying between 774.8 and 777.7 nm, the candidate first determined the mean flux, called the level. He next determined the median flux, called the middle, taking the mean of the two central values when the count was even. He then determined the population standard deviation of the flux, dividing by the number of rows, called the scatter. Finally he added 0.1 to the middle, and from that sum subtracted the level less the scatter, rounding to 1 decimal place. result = 1.0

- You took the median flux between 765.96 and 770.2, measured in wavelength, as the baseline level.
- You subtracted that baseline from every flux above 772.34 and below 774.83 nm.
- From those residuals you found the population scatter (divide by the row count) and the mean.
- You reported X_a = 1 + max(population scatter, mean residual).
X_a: 1.71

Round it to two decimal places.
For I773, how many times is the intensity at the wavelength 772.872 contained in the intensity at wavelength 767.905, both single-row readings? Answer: 1.02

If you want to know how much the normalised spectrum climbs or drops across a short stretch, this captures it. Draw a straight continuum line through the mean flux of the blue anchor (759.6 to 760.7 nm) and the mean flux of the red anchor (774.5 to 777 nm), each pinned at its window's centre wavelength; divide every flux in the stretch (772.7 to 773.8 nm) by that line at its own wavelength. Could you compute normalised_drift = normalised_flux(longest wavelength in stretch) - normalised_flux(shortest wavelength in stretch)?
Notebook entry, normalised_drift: -0.010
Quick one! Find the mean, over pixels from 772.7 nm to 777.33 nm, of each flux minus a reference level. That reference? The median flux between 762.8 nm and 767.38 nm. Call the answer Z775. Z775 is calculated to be -1.0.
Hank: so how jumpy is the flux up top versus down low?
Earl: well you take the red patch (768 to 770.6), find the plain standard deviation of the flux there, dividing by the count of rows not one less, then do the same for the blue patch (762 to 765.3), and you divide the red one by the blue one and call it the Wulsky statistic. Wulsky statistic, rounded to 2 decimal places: 0.96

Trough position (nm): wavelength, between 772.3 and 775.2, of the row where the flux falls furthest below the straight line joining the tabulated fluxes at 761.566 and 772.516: 774.654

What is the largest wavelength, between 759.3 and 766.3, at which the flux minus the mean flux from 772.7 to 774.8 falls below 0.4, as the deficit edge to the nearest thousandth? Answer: 764.025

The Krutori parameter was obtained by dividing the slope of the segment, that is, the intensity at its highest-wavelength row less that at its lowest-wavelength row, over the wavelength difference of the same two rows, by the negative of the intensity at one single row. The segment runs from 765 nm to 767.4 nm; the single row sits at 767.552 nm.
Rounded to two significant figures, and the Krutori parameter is 0.024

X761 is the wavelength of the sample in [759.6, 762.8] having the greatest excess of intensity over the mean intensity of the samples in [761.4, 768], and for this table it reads 760.865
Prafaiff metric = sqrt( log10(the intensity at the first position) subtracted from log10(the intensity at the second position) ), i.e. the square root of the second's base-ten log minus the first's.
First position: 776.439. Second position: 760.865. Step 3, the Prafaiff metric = 0.18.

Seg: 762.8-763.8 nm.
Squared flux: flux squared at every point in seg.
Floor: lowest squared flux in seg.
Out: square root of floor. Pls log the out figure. 39.5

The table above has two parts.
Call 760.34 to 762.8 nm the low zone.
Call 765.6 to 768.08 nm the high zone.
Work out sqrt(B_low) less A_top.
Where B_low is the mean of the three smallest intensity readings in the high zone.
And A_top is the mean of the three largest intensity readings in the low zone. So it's -37.1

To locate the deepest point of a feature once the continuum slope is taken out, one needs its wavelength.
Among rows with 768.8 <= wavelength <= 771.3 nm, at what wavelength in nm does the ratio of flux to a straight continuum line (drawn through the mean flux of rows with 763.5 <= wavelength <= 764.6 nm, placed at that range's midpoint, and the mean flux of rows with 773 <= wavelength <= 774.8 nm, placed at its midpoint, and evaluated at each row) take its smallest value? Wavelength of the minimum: 768.967 nm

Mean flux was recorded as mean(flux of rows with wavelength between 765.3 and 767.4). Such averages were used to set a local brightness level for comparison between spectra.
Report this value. 41.9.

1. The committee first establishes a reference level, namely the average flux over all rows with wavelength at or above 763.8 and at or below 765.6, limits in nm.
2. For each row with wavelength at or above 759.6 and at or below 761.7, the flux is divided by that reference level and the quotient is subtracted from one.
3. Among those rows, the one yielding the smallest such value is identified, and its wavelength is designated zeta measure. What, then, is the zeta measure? 760.865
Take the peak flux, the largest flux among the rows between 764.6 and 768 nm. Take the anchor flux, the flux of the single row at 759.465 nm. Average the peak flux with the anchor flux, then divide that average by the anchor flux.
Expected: 1.05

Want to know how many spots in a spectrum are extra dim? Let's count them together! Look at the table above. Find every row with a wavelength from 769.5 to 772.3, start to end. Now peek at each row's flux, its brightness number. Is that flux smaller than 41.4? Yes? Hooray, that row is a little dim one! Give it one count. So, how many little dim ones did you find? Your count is 7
